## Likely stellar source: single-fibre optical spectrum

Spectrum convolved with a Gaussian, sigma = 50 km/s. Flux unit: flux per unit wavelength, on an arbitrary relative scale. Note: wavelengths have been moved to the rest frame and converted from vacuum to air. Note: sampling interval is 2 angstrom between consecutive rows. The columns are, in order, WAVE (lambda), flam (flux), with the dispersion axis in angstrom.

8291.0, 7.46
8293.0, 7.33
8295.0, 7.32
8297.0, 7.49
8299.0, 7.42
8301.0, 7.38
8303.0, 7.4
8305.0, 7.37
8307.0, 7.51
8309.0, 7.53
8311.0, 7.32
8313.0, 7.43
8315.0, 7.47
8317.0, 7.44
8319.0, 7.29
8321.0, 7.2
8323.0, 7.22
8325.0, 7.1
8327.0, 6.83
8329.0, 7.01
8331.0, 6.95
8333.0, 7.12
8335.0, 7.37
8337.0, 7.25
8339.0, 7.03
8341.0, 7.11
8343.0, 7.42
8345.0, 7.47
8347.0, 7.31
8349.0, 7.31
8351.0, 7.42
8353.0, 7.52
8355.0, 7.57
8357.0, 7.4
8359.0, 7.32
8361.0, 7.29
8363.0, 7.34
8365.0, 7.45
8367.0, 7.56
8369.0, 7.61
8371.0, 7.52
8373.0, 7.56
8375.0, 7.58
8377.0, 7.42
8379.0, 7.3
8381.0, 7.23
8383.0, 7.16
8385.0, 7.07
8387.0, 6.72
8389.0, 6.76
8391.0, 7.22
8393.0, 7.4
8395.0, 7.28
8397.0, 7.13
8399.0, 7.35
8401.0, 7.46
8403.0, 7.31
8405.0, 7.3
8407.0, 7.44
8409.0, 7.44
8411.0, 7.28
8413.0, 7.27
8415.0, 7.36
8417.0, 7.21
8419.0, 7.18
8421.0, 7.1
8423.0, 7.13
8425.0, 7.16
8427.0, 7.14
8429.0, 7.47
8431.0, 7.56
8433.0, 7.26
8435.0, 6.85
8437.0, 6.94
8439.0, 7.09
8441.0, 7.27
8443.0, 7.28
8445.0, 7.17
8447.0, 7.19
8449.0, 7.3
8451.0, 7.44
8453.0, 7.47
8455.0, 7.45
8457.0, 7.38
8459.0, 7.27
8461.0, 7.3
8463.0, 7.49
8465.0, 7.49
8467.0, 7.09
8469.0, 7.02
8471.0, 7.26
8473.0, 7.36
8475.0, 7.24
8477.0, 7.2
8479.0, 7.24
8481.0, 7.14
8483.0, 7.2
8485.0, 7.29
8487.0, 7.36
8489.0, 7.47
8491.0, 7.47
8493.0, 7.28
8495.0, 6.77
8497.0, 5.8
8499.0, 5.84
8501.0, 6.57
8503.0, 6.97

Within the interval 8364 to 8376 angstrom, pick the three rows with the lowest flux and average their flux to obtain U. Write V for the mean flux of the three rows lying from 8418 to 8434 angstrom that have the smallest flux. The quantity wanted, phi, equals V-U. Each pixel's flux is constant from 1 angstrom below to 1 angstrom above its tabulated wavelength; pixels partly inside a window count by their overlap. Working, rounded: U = 7.51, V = 7.12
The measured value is -0.4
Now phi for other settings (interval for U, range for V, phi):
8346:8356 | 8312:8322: 0.0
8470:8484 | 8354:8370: 0.1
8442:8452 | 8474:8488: 0.0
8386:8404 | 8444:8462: 0.3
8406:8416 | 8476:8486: -0.1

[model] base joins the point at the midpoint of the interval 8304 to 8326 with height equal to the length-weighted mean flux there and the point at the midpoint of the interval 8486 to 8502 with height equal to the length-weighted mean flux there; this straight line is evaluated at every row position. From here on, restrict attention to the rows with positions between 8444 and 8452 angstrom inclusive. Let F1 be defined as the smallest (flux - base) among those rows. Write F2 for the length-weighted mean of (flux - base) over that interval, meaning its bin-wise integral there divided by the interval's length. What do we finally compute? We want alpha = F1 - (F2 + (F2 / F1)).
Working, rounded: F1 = 0.20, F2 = 0.32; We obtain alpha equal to -1.7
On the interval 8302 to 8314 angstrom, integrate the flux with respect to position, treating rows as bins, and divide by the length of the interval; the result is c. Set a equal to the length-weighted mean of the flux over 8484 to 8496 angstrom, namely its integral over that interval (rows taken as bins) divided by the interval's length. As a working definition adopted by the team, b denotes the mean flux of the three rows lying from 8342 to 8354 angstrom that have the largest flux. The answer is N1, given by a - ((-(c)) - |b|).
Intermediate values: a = 7.27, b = 7.47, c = 7.43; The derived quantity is 22.2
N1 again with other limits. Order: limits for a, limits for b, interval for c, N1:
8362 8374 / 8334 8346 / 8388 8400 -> 22.1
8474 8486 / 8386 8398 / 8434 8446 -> 21.6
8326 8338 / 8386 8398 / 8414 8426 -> 21.6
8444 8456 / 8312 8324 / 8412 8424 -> 22.0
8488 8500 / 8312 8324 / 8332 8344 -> 21.4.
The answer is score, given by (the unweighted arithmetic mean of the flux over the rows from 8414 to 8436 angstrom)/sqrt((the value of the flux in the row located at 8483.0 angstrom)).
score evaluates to 2.69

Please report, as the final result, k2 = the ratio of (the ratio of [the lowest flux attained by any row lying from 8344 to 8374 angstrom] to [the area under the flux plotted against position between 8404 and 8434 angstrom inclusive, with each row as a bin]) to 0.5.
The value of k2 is 0.0667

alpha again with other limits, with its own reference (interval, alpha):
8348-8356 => -3.8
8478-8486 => -1.4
